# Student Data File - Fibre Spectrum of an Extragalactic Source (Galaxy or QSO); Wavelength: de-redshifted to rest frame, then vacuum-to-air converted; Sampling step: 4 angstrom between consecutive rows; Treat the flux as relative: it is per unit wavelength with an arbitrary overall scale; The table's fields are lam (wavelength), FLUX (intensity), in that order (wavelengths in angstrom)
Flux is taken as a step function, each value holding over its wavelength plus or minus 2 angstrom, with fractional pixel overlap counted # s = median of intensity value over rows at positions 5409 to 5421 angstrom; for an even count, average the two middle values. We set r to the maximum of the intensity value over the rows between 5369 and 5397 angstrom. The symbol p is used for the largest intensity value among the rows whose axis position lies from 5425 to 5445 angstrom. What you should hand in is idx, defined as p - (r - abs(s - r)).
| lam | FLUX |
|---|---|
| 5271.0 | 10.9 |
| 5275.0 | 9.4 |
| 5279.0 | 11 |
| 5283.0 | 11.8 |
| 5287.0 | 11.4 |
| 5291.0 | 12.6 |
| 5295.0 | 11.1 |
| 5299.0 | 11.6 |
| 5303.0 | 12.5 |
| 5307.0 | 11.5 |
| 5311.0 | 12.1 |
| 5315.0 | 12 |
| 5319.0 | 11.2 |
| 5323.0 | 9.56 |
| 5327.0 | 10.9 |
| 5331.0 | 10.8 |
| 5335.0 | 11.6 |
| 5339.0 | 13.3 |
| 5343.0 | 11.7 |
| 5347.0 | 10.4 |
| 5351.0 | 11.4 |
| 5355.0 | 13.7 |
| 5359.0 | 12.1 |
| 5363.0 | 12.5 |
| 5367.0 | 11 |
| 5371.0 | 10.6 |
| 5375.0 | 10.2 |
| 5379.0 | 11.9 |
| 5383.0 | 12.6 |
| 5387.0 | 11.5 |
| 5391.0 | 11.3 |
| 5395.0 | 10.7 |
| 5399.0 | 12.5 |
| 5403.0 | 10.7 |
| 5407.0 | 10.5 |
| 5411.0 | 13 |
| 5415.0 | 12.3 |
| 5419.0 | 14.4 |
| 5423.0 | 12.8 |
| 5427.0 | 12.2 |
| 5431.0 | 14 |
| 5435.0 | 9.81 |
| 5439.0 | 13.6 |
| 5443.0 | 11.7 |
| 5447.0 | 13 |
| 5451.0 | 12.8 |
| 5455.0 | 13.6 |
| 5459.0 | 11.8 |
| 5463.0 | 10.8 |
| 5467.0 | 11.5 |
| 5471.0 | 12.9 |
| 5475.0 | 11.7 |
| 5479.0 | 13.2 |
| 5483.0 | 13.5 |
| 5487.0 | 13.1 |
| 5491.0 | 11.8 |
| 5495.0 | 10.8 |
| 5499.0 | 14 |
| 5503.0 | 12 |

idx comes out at 1.8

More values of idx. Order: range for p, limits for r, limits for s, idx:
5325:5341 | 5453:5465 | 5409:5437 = 0.5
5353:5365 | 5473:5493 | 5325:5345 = 2.1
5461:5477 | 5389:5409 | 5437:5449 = 0.9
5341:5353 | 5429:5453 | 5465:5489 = -1.3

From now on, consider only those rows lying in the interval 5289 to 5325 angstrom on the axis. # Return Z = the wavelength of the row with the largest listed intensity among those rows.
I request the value 5291.0 angstrom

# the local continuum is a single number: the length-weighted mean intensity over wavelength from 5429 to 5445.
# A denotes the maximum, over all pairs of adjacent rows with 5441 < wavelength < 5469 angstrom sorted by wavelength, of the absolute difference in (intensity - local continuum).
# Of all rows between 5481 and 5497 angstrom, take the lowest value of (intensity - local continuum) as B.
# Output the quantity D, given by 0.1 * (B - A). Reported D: -0.328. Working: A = 1.80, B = -1.5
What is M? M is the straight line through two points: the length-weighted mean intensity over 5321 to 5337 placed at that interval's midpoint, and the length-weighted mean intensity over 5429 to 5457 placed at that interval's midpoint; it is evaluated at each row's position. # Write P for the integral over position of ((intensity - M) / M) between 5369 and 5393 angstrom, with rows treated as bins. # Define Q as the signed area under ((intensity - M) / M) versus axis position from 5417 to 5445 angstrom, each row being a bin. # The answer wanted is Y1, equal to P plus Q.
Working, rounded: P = -0.5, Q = 0.5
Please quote -0.04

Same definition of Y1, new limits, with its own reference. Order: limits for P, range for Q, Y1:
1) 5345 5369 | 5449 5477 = -0.35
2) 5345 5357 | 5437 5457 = 1.16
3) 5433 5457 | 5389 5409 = -1.78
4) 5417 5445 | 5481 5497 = -0.85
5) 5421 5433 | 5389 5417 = -0.33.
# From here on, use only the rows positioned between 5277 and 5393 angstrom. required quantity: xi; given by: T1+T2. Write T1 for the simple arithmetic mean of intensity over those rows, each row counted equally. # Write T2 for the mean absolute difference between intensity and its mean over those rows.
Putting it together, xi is 12.3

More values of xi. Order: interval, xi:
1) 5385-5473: 13.2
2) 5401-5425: 13.4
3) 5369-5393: 12.0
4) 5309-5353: 12.1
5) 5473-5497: 13.3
